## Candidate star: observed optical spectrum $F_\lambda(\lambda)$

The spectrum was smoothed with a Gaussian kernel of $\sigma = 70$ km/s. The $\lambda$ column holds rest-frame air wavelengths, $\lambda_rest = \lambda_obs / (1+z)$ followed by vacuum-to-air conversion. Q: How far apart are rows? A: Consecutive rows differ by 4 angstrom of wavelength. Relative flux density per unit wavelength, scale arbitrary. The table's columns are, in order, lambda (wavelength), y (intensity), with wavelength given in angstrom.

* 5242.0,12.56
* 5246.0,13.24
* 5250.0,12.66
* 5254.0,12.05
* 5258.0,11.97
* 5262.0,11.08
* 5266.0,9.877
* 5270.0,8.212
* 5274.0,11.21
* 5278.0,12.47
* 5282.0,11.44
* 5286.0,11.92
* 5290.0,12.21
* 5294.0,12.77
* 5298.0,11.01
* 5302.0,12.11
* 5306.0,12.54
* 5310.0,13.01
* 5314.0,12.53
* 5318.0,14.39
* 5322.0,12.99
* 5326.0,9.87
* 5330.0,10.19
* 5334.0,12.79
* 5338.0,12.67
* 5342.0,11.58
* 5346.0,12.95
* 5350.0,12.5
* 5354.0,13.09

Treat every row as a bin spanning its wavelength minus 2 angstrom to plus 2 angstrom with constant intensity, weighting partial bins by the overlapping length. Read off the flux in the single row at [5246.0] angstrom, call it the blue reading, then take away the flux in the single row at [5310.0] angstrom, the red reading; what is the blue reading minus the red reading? 0.2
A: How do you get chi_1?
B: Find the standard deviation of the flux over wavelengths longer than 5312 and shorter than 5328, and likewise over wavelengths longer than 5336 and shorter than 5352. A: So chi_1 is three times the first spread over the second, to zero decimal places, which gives 10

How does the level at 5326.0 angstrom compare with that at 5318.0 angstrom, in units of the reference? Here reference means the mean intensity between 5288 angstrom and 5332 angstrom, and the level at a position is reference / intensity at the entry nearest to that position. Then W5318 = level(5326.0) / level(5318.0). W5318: 1.46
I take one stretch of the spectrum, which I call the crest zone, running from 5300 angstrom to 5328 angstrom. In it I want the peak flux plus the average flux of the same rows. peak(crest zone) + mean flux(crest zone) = 26.9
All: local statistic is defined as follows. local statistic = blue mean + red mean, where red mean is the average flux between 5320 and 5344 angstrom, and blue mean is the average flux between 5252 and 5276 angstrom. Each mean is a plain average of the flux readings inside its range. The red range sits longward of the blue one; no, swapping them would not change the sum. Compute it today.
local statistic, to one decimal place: 22.4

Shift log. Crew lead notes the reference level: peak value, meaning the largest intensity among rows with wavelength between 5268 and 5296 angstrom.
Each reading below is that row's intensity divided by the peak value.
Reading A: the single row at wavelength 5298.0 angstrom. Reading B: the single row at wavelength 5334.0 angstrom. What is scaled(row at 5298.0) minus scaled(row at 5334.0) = -0.14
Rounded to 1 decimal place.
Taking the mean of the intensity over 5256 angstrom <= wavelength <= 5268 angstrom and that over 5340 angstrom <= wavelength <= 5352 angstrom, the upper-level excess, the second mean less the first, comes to 1.4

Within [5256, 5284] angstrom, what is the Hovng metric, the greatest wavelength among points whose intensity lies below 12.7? 5282.0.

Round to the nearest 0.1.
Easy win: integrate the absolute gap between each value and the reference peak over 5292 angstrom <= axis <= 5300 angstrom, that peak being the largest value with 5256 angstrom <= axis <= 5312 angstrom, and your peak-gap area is 9.0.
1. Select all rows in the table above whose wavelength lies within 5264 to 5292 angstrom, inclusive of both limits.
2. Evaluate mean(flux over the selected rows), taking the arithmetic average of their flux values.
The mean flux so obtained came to 11.0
